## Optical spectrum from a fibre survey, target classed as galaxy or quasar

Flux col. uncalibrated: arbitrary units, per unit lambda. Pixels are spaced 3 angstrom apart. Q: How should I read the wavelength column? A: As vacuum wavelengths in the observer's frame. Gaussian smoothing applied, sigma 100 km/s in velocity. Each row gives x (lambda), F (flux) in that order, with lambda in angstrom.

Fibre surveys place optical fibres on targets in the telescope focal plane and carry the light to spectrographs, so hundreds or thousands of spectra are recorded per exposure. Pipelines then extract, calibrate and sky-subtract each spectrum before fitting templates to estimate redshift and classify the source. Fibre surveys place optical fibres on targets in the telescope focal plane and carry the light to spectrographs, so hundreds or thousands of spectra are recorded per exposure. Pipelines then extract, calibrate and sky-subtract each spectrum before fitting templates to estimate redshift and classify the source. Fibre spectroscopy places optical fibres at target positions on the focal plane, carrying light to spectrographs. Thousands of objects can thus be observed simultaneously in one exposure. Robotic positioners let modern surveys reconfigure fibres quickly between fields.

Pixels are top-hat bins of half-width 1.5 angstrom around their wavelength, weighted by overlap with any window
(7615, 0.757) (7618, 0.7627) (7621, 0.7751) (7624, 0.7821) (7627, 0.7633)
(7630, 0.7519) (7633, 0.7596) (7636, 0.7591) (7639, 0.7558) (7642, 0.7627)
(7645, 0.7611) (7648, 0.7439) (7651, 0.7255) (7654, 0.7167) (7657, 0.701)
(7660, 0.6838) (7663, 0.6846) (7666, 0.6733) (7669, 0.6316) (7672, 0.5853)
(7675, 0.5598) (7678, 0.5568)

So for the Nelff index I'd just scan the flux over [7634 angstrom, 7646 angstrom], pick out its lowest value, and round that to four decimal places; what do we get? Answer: 0.7558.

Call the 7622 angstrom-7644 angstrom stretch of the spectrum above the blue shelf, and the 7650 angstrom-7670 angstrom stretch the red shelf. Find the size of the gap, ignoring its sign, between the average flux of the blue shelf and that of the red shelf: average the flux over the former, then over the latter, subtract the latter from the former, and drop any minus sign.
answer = 0.074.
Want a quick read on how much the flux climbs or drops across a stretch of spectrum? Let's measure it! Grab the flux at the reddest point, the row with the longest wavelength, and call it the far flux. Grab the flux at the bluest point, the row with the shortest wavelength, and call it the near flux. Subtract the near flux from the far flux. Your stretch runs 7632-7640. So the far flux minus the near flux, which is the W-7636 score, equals -0.004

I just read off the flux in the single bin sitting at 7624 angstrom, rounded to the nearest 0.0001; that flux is 0.7821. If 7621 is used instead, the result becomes 0.7751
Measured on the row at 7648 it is 0.7439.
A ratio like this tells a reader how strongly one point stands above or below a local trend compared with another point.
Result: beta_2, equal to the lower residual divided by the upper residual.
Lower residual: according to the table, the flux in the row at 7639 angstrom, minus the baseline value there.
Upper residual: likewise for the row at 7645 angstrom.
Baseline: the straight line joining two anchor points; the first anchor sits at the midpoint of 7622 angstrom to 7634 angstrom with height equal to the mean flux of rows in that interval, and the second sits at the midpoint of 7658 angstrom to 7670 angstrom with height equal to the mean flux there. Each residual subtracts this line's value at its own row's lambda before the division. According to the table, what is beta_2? 0.5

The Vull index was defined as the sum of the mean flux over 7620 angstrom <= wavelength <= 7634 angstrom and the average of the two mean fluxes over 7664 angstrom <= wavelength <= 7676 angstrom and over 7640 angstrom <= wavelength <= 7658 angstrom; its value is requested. 1.44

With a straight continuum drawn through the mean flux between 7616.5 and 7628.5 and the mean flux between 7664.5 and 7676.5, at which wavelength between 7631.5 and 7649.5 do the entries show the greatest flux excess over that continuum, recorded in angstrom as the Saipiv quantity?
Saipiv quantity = 7645 angstrom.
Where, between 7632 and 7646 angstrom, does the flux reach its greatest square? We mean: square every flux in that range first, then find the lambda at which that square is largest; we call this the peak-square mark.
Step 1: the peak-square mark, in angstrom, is 7642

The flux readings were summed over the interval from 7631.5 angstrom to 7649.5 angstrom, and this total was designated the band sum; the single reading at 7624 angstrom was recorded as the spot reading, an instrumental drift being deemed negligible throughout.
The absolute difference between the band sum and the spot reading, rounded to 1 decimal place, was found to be 3.8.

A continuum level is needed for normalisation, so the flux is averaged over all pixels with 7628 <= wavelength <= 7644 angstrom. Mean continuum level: 0.758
